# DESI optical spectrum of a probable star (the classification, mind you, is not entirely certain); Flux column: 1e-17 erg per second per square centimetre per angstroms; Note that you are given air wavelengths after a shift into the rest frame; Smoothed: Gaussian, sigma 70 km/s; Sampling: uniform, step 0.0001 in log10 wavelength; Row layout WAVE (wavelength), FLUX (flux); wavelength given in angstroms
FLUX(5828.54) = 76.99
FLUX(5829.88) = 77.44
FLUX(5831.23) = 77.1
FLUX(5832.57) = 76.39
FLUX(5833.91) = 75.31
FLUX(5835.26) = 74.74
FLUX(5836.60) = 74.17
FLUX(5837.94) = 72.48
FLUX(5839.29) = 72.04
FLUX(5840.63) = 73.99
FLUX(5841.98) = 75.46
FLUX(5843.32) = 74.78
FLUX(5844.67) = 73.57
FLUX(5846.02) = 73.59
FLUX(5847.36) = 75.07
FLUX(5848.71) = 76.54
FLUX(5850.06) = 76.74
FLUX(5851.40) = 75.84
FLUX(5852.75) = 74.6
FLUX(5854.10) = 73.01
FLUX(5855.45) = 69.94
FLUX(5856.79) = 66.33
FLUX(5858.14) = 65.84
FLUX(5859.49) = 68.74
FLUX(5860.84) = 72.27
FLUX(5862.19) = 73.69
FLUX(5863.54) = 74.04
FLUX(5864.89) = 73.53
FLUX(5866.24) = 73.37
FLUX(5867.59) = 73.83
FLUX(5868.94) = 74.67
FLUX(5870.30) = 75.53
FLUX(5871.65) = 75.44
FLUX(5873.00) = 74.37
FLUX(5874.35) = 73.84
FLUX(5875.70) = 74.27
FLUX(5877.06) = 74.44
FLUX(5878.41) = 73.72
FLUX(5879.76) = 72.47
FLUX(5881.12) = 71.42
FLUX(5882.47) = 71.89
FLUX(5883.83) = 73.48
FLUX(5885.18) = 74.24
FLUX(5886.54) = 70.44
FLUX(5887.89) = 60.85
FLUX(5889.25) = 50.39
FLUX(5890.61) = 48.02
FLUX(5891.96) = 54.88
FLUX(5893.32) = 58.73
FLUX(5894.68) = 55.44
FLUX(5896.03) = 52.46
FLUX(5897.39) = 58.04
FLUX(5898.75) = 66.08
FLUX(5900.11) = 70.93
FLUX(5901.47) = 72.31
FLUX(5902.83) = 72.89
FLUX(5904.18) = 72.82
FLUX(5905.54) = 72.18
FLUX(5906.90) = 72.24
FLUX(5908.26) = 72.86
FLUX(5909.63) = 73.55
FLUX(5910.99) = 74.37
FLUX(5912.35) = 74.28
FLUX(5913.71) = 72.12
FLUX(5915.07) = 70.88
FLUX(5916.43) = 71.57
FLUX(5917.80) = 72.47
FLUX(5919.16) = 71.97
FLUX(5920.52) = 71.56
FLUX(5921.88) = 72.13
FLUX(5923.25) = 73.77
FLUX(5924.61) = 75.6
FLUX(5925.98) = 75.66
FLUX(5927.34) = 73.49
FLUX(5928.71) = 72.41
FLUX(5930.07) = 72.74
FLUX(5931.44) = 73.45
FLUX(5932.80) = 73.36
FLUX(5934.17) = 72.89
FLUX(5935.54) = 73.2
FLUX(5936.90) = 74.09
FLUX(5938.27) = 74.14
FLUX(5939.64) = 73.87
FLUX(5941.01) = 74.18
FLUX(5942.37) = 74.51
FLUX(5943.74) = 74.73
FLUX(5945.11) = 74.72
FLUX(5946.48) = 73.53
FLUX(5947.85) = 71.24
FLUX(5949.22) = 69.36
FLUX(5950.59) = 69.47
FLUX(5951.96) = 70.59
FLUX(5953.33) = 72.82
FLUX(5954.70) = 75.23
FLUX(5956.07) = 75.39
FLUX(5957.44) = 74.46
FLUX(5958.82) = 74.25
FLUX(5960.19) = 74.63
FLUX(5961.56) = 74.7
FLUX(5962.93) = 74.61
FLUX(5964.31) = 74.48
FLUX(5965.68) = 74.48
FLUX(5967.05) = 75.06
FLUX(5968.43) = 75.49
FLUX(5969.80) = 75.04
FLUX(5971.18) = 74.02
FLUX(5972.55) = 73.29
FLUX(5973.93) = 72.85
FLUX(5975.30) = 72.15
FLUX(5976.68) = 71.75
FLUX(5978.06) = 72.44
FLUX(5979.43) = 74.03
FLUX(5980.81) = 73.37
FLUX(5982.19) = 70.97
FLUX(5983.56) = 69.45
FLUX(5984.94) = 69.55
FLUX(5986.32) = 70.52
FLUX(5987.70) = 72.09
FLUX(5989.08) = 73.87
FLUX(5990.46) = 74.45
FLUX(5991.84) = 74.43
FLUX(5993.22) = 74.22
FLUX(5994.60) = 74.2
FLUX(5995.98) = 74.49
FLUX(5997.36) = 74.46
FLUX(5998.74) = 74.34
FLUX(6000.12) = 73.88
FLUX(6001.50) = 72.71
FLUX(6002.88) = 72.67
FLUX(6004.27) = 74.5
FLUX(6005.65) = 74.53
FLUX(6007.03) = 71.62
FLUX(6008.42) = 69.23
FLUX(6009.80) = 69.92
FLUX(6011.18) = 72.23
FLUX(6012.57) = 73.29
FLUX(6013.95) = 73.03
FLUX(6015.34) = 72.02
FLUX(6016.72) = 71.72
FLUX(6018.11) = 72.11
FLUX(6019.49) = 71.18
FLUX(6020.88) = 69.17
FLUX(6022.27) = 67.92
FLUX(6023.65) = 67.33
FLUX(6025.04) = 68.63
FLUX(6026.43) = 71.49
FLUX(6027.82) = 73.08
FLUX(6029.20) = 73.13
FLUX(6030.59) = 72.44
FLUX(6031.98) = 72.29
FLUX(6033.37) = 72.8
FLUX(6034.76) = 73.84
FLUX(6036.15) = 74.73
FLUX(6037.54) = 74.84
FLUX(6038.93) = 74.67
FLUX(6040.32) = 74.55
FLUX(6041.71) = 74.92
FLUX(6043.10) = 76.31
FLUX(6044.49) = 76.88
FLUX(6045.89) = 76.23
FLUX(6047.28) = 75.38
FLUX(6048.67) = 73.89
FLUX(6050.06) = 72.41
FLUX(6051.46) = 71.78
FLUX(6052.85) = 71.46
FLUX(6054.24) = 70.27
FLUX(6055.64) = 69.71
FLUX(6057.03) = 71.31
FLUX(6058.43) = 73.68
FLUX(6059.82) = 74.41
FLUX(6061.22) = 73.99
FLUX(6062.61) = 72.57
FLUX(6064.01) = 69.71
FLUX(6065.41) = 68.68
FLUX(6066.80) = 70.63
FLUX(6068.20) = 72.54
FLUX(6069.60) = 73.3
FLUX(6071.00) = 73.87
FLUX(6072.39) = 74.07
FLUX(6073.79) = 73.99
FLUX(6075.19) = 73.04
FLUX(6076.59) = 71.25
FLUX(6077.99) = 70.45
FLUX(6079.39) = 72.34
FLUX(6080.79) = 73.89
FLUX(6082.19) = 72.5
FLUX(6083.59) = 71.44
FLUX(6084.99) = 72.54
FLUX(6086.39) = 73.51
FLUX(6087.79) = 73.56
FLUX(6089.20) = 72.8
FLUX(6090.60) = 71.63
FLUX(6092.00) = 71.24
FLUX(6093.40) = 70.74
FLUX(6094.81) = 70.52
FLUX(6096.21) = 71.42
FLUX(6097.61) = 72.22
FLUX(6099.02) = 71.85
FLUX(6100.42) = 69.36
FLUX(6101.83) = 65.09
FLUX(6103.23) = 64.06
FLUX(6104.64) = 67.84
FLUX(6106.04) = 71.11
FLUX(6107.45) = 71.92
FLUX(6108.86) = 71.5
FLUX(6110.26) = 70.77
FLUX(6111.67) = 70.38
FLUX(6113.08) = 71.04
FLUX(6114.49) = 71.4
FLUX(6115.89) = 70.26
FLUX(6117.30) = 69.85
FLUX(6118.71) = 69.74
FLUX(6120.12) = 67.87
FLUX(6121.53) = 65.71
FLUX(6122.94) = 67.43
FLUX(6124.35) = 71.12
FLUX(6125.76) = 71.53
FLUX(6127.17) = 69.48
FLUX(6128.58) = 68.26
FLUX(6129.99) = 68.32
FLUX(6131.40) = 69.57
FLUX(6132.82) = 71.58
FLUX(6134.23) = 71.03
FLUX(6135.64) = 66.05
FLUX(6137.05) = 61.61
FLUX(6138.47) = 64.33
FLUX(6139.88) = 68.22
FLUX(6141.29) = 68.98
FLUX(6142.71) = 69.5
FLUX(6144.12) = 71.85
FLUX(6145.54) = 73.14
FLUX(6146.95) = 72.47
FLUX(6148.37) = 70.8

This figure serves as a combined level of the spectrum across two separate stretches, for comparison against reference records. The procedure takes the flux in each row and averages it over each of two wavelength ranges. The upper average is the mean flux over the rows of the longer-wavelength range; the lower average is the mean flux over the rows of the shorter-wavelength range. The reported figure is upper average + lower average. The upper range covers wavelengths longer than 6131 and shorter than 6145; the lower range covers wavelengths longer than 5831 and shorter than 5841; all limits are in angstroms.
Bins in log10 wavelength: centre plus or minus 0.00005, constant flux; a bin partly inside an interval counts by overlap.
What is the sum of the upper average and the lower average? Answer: 143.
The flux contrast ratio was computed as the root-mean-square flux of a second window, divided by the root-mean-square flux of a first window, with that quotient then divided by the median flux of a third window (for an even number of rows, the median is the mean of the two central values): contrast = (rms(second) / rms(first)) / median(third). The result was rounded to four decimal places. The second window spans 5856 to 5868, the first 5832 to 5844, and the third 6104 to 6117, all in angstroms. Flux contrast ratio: 0.0135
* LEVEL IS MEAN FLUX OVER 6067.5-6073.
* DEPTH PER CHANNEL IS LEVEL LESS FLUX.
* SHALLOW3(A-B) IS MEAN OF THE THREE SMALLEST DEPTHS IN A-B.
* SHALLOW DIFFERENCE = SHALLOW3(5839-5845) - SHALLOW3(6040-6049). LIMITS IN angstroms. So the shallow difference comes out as 2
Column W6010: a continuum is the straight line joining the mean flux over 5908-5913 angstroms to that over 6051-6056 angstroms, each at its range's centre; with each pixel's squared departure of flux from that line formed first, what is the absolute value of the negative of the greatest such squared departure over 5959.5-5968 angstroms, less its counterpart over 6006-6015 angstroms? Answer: 12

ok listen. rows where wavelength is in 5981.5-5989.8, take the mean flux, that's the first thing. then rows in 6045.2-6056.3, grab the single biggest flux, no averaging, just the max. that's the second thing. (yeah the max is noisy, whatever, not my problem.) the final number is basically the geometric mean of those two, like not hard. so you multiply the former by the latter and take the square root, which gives 73.6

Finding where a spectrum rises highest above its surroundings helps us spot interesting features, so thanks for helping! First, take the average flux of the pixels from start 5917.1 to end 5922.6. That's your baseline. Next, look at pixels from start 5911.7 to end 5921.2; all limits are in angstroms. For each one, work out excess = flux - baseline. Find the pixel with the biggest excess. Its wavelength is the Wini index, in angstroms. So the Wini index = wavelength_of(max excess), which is 5912.35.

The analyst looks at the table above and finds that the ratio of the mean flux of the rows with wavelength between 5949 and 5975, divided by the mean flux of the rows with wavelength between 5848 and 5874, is 1.01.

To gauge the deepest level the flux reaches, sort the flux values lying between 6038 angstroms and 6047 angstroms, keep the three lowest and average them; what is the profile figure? 74.7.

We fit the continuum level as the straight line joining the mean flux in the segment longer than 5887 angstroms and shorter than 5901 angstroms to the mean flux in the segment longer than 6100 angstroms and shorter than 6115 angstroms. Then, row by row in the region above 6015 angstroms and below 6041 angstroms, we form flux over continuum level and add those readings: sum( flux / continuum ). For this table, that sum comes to 21.0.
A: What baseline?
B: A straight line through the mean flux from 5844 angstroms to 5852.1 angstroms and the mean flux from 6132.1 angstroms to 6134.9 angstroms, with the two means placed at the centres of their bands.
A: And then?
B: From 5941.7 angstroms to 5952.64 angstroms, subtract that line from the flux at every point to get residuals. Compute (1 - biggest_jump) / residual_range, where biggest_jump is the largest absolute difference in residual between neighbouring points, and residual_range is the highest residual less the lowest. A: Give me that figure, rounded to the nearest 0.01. -0.24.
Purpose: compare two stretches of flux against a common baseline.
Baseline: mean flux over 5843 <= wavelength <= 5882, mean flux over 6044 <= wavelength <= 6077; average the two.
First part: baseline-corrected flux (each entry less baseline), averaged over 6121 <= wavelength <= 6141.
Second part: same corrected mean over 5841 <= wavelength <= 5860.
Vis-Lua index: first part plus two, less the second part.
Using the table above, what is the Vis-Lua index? -2.7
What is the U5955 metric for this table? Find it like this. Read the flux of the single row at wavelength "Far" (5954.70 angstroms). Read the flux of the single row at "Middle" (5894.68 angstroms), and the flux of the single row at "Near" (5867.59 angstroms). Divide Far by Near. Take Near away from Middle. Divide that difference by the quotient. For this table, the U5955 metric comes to -18.0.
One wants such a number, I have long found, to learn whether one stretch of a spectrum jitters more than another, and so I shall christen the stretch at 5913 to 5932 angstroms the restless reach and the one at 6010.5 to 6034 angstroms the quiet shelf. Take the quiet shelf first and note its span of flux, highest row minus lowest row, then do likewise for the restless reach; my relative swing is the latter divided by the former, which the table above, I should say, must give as 0.80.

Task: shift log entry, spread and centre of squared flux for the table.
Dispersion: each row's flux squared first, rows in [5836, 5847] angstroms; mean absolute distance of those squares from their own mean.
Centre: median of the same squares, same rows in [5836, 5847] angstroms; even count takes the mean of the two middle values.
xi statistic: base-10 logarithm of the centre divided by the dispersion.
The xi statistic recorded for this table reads 1.6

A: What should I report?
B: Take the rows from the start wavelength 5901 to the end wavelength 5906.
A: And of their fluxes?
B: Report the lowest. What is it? 72.18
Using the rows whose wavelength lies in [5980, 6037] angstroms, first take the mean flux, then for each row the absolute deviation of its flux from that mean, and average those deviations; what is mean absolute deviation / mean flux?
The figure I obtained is 0.022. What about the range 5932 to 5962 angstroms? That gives 0.018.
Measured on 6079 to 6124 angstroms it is 0.025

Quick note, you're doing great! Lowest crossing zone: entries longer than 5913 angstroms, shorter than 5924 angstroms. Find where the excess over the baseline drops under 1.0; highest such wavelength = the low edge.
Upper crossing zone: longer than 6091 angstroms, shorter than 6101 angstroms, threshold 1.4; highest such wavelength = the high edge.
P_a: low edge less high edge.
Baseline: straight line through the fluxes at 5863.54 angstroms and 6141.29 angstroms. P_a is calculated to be -177.2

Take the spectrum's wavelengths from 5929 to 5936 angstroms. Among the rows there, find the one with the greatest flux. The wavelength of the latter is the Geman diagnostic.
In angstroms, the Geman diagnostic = 5931.44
